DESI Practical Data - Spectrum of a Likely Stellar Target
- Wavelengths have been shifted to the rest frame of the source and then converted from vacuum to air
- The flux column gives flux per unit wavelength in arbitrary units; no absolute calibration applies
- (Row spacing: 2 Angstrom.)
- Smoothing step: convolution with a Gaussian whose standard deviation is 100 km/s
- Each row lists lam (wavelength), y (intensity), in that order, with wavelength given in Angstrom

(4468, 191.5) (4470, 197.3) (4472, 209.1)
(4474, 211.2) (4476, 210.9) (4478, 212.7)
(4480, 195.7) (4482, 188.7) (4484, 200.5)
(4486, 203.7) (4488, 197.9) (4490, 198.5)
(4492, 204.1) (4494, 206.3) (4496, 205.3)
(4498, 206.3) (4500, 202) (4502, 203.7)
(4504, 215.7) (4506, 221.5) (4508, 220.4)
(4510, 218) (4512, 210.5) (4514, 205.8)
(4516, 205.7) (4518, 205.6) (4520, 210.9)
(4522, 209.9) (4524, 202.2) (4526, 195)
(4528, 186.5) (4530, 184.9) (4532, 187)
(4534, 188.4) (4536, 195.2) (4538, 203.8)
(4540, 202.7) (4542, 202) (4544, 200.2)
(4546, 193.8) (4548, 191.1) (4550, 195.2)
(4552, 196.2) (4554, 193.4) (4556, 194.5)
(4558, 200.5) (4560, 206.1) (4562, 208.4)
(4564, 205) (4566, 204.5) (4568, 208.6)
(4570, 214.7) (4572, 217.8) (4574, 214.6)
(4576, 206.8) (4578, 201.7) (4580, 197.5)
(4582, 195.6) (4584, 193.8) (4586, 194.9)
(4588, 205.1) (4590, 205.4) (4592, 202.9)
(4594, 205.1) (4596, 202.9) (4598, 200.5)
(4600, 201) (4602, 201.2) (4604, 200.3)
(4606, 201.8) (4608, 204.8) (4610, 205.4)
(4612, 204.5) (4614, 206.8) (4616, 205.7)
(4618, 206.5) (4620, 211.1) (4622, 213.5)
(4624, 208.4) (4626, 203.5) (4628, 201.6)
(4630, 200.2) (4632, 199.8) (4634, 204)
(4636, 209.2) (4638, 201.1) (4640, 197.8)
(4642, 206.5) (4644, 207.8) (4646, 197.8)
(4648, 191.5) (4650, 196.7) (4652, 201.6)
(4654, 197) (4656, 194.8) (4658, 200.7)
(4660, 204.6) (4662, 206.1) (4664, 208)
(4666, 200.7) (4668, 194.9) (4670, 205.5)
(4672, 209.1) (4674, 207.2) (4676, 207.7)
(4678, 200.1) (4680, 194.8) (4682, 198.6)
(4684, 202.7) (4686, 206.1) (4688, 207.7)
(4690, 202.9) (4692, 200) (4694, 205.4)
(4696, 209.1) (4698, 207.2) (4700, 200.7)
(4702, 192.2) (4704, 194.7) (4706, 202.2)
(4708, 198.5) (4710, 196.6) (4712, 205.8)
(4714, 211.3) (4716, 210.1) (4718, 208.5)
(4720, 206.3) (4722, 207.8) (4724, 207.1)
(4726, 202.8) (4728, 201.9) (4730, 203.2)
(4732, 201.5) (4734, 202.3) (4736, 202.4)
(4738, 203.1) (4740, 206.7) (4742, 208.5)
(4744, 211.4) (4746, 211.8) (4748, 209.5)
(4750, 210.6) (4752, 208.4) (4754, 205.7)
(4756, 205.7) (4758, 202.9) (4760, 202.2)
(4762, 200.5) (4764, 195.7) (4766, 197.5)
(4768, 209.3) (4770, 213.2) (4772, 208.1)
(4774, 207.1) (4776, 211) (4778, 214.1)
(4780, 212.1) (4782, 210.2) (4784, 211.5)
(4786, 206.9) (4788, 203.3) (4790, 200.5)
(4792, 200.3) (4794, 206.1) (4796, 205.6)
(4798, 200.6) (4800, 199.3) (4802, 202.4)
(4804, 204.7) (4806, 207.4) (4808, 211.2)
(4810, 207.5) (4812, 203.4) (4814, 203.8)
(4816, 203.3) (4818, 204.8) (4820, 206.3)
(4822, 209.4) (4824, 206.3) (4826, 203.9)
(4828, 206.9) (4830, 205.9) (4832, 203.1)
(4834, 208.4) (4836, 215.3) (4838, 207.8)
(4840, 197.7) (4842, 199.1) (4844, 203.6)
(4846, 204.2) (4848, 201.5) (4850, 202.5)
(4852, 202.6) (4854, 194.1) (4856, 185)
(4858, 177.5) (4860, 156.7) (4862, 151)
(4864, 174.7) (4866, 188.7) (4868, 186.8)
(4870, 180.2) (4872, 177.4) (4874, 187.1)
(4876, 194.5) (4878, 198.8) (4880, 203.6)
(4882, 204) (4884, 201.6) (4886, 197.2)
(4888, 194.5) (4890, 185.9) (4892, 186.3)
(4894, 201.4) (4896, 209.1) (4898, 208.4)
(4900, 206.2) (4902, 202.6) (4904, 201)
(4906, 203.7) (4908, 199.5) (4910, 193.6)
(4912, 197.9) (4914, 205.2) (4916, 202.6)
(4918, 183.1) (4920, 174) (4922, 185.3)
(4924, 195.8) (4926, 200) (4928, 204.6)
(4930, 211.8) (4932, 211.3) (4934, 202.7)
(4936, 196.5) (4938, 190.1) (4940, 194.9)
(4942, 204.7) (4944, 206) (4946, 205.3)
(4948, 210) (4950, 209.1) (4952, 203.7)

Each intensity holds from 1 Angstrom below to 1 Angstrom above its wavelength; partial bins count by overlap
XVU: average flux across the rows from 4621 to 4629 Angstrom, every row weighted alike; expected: 207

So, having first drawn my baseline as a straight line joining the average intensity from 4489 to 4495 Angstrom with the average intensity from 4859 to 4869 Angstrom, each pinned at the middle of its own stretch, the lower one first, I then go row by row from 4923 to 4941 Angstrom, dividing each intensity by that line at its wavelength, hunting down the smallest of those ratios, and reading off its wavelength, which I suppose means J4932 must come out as 4938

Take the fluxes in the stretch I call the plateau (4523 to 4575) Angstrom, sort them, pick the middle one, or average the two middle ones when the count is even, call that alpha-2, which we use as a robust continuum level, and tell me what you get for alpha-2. 200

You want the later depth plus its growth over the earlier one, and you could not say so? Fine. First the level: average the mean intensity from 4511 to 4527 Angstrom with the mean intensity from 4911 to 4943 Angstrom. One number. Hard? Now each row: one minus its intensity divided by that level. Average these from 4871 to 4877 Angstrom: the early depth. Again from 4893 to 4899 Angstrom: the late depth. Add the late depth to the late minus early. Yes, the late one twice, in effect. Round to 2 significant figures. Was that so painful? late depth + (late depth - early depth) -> -0.12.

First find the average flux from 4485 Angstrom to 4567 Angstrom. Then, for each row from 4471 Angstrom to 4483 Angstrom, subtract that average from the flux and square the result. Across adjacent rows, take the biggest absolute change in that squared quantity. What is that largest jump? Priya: 139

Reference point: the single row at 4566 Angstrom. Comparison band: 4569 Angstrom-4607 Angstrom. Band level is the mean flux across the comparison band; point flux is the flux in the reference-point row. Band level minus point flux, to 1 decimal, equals -1.2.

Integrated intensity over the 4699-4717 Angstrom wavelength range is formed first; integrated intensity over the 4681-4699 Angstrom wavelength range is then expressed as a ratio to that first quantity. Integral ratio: 1.02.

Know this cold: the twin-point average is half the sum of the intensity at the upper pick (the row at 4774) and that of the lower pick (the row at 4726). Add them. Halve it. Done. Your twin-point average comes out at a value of 205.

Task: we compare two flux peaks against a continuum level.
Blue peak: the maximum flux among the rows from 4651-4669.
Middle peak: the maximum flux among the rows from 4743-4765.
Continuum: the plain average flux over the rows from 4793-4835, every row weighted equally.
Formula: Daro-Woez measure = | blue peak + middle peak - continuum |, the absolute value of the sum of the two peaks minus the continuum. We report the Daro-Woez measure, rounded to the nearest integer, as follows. 215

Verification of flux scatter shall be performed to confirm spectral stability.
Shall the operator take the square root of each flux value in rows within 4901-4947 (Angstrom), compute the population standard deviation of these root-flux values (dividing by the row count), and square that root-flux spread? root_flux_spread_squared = 0.10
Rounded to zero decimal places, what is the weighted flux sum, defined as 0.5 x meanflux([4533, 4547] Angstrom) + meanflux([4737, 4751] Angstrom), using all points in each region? 308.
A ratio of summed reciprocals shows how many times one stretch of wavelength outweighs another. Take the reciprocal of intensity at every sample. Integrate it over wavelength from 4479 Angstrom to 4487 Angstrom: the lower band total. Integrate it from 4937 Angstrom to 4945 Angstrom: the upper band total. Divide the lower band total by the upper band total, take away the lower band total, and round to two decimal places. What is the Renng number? 0.97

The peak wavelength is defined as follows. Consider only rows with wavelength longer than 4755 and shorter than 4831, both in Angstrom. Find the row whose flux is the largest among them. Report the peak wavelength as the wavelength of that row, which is 4778 Angstrom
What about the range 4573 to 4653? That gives 4574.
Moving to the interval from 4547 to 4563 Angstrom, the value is 4562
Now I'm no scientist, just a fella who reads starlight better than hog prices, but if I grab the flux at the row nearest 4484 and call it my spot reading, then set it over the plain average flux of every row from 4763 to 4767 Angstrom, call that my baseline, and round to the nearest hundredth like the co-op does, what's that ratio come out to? 1.02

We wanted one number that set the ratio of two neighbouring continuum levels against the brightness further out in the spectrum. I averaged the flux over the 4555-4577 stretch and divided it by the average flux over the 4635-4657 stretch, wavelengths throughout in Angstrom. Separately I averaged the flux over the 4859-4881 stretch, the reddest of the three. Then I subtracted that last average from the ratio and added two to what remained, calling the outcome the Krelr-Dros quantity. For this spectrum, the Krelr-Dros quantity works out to -179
